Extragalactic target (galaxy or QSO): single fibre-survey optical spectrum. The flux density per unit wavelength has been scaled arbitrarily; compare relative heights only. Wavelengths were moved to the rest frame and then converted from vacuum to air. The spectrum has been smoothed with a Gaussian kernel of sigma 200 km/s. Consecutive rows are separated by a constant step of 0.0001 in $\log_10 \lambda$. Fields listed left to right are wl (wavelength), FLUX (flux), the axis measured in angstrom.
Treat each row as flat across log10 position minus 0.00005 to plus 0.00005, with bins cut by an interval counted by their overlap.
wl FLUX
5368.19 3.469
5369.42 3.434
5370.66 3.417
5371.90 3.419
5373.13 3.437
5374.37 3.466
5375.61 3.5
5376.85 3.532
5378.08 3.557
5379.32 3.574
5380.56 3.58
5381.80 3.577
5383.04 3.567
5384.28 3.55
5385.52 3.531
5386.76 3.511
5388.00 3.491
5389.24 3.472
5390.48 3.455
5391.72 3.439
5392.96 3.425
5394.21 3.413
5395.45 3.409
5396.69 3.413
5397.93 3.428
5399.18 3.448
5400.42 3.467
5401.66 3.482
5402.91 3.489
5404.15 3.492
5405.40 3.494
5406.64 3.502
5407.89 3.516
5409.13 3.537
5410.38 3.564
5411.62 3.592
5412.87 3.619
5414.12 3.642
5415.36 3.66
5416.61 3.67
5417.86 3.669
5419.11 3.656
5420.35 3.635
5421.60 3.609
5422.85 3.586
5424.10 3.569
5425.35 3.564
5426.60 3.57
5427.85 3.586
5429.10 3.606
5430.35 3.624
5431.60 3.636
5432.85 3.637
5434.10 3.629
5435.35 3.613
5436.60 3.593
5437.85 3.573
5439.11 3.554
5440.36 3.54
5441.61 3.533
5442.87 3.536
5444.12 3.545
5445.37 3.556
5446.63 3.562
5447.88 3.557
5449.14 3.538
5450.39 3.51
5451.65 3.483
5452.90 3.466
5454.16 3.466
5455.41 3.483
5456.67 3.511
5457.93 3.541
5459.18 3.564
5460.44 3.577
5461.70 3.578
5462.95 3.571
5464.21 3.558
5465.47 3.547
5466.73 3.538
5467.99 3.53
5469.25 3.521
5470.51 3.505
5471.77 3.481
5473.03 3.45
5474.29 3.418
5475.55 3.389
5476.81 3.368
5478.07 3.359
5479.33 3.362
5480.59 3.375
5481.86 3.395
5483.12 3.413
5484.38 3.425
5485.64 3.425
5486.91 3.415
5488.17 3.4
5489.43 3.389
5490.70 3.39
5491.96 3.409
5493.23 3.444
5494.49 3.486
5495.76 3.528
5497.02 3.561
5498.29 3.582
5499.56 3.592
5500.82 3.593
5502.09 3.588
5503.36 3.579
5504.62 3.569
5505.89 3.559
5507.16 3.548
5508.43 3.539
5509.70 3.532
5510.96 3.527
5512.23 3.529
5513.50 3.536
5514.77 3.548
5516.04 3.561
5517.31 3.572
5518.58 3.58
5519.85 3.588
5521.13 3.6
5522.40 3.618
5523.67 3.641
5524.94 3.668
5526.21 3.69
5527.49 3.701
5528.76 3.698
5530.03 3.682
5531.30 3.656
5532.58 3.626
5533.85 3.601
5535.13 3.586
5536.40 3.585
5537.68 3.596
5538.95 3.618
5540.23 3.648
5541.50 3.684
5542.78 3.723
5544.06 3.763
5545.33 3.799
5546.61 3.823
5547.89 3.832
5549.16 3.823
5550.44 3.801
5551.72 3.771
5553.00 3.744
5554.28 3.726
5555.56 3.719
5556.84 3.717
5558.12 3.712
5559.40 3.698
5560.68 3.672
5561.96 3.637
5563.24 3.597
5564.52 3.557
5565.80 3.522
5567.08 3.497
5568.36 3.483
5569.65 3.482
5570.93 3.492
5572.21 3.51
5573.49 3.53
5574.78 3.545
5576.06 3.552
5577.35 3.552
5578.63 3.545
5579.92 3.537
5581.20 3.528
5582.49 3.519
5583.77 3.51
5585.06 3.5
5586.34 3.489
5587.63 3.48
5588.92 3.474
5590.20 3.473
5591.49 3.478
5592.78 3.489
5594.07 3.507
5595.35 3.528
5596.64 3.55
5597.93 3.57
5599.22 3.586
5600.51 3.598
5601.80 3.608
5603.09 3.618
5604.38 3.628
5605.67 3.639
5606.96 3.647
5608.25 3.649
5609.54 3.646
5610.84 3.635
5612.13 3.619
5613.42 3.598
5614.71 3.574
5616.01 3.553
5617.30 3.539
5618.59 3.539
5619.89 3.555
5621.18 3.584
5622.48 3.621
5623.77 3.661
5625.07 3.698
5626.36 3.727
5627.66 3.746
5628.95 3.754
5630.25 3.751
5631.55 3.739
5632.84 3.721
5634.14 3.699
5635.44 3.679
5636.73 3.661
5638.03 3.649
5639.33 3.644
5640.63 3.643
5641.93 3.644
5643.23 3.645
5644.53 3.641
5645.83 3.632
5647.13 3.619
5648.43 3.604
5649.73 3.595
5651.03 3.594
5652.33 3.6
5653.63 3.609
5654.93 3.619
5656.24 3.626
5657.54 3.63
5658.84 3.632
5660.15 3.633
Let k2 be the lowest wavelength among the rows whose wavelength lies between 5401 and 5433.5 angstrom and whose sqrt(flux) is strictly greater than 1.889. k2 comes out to 5411.62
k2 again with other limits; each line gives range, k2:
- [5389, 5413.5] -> 5411.62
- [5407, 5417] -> 5411.62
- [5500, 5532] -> 5500.82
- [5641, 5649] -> 5641.93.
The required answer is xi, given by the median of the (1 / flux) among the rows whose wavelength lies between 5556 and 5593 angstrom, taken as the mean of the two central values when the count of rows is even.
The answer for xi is 0.284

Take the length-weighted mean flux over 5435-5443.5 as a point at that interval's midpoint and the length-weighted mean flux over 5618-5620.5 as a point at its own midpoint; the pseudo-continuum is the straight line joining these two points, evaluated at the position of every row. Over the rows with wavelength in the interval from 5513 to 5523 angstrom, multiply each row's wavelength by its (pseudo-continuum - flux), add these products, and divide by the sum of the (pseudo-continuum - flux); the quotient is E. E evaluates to 5521.0 angstrom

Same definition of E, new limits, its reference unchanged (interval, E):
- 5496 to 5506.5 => 5501.1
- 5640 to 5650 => 5644.6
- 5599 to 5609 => 5604.5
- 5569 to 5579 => 5570.1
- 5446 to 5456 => 5452.9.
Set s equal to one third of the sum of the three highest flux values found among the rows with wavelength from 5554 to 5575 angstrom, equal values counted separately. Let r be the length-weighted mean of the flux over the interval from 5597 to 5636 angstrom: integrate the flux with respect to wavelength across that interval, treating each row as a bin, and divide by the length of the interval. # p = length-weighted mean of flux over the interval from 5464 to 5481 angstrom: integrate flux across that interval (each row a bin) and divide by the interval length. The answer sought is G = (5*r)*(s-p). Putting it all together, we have 5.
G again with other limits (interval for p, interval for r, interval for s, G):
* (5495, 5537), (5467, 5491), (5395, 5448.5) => 1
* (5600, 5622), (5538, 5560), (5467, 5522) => 0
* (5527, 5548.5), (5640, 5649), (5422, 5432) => -1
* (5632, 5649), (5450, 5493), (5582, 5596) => -2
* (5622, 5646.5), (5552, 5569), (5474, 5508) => -2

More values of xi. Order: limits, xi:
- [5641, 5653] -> 0.276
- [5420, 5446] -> 0.279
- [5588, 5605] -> 0.282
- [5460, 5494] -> 0.292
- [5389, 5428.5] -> 0.284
